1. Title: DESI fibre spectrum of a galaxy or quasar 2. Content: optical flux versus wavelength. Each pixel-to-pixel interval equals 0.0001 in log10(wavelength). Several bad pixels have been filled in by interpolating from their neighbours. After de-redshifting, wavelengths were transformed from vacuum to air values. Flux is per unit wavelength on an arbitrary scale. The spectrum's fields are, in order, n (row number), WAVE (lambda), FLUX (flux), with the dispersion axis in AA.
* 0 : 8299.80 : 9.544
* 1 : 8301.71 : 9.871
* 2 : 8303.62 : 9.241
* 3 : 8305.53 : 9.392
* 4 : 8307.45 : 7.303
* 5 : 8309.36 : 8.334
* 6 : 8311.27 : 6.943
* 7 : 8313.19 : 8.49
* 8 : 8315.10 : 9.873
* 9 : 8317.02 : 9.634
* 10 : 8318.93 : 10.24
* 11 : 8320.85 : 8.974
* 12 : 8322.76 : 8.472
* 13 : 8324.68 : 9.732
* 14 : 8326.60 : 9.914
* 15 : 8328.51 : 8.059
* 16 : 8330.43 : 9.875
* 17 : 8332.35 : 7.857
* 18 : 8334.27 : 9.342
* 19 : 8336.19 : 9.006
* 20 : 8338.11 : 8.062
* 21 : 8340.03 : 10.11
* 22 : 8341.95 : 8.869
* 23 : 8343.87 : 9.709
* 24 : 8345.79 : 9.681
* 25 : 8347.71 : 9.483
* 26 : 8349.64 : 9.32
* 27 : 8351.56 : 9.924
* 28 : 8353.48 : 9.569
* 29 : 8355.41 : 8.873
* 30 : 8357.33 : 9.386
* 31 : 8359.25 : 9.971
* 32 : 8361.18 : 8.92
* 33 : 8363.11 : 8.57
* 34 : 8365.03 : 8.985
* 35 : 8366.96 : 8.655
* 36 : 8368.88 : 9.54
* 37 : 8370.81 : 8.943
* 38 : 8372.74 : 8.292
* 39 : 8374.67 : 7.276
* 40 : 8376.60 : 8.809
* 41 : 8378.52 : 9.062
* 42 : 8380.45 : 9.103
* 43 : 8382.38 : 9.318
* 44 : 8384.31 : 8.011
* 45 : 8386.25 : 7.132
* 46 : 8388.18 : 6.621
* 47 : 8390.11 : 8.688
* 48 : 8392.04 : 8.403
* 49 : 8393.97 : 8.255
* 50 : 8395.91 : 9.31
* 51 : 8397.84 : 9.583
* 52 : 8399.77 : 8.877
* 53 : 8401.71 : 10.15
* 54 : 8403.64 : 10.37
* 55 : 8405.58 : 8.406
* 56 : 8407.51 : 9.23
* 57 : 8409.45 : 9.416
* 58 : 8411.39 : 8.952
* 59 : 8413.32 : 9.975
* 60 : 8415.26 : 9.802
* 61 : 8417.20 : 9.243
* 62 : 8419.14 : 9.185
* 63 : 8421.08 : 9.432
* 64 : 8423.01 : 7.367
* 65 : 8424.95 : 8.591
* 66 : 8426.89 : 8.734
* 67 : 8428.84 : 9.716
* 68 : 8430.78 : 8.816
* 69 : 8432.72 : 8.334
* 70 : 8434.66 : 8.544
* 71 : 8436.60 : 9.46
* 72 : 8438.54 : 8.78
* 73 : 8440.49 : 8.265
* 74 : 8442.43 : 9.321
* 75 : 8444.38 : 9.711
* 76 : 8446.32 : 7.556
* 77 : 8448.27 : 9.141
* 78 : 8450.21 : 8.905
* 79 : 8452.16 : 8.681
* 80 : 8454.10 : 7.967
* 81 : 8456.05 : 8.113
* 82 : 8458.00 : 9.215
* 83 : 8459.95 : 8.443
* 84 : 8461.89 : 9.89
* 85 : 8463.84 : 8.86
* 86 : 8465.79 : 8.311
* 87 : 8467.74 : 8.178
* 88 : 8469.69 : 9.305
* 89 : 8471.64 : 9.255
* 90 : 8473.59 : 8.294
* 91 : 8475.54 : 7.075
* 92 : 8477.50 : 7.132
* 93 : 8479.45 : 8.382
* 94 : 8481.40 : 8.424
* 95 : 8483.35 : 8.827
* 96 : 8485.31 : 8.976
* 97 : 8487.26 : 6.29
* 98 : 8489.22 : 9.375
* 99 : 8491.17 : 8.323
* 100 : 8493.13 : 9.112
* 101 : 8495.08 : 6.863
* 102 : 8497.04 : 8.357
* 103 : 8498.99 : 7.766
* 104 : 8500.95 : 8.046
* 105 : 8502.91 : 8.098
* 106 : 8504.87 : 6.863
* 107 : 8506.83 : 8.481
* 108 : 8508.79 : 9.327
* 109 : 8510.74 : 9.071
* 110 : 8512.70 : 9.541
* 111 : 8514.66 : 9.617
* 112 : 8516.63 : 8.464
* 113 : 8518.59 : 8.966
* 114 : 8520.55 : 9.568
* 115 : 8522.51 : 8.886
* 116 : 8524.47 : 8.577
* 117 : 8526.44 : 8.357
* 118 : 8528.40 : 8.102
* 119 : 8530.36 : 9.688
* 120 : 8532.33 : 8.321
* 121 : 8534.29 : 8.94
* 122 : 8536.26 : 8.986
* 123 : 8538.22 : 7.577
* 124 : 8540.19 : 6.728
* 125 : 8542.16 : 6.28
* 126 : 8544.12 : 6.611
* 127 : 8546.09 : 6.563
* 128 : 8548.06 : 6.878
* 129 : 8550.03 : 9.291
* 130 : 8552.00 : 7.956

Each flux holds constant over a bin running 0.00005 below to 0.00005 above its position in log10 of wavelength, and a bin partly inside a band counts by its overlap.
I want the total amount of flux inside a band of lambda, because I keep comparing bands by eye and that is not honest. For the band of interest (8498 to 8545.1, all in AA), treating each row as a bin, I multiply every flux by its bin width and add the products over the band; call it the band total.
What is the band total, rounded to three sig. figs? 394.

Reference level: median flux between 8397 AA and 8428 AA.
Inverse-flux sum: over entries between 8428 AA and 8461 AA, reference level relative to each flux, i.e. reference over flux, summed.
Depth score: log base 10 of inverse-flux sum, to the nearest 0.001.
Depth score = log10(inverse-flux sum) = 1.255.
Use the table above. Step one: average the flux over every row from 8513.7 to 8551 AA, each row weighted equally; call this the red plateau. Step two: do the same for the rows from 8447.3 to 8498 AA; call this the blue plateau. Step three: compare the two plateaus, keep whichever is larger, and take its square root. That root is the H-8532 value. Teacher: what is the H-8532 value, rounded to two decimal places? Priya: 2.91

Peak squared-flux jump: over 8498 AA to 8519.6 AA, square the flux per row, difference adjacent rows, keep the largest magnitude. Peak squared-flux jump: 25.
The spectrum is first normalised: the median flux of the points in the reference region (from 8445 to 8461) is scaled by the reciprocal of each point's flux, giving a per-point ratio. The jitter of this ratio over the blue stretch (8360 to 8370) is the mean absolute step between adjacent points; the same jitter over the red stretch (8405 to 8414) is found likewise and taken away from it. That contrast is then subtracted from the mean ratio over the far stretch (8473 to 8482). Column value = 1.11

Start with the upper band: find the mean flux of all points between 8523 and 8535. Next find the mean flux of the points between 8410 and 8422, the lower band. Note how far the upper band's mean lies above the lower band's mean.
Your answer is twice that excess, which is -1.5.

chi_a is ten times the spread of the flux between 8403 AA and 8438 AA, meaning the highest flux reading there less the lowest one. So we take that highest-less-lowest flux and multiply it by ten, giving 30.0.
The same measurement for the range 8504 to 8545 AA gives 34.1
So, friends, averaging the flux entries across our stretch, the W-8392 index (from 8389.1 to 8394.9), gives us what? 8.4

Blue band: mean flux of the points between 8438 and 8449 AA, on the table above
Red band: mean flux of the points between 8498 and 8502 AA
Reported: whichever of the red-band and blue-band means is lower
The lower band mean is 7.91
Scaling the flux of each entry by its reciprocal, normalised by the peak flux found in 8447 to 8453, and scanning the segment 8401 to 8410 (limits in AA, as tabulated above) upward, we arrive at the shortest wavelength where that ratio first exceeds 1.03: 8405.58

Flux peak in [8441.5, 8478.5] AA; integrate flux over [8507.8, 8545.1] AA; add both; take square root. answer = 18.09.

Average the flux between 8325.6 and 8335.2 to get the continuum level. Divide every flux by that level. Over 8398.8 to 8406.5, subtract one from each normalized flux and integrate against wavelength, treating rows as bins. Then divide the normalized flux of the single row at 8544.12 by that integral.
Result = 2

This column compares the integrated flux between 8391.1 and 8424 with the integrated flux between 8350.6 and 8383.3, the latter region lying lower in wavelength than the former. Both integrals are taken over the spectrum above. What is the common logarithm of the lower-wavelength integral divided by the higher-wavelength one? -0.010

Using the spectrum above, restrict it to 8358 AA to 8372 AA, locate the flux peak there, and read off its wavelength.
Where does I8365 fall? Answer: 8359.25 AA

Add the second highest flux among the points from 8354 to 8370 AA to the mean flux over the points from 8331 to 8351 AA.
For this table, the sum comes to 18.7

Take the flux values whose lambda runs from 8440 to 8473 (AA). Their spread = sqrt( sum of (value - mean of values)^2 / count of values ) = 0.63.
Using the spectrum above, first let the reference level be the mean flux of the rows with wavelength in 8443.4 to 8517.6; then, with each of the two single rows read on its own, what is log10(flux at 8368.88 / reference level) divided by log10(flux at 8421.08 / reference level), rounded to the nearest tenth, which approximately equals 1.1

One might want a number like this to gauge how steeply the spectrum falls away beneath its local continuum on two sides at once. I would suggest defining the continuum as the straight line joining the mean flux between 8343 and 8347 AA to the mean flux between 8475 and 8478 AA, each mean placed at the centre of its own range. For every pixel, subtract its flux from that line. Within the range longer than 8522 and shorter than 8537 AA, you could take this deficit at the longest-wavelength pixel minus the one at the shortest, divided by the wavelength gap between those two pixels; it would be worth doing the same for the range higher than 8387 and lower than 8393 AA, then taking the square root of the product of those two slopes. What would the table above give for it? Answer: 0.11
